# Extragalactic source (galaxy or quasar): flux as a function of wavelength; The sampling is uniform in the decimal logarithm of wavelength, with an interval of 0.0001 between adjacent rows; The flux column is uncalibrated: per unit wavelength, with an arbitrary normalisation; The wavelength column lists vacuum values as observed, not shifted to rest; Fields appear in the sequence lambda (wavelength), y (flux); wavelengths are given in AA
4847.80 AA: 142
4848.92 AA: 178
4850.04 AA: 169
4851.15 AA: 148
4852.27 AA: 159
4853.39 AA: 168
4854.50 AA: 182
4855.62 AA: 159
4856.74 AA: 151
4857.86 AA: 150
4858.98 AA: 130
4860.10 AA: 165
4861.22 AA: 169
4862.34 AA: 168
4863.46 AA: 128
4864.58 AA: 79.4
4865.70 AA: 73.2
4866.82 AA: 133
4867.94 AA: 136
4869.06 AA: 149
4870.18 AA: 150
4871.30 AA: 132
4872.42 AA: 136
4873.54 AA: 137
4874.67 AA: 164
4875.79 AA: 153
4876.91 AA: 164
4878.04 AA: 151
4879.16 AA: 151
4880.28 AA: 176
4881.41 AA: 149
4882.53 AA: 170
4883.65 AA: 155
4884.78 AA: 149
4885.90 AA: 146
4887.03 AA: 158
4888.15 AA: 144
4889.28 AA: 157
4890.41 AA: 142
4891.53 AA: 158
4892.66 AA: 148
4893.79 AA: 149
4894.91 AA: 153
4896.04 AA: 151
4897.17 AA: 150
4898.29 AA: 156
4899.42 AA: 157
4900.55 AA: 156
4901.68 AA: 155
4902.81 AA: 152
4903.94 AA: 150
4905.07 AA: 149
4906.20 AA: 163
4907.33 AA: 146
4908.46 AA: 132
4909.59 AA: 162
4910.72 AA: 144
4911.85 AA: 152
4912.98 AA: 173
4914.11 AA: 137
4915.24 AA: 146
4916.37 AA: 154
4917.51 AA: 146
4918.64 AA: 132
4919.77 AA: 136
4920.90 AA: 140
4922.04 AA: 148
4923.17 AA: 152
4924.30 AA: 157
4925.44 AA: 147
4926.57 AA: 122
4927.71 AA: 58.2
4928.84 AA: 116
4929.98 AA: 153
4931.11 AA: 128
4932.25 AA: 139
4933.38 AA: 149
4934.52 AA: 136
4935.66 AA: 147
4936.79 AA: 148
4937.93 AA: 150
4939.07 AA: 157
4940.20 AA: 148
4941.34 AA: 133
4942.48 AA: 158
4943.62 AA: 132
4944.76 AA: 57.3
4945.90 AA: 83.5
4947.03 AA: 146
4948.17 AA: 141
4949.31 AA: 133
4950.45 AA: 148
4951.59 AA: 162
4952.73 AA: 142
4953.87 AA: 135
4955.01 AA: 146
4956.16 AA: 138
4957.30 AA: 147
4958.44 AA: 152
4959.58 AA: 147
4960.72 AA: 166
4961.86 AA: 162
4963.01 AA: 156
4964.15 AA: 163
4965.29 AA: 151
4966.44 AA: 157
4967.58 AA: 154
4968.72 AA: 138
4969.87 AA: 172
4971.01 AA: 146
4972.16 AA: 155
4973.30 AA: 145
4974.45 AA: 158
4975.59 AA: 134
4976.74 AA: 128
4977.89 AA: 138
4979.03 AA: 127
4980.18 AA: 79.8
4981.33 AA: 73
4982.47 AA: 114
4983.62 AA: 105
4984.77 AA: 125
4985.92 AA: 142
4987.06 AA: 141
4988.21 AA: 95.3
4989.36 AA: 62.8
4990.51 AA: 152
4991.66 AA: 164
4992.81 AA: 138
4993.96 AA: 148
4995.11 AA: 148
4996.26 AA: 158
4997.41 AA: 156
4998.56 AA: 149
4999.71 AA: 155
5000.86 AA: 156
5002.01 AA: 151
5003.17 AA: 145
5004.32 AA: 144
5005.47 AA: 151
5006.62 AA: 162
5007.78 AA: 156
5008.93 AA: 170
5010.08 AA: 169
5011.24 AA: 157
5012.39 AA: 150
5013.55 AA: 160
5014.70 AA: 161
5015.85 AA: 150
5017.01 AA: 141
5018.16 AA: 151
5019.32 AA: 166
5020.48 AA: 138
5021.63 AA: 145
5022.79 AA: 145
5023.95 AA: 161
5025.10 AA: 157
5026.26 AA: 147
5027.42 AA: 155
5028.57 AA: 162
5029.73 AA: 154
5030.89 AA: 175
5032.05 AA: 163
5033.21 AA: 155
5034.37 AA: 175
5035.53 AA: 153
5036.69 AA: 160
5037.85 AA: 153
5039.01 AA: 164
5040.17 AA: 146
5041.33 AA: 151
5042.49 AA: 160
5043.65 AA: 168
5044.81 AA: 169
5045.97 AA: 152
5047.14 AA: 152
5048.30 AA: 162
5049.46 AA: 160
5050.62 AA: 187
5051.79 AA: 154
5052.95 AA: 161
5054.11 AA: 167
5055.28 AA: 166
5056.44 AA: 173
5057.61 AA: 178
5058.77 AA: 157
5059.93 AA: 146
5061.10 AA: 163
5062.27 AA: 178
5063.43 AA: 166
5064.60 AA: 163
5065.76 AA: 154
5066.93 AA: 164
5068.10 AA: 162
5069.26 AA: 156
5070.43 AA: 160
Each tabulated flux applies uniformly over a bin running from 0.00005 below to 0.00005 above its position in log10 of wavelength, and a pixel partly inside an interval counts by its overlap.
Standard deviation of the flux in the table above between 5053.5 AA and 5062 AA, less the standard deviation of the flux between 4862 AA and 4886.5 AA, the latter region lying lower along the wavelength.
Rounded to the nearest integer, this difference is -15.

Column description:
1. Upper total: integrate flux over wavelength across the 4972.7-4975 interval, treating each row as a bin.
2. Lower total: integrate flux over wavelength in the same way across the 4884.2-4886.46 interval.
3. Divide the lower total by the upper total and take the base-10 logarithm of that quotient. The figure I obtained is -0.02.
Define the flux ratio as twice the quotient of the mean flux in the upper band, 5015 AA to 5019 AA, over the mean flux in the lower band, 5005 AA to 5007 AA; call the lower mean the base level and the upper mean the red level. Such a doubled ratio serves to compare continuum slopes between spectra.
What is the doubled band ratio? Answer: 1.9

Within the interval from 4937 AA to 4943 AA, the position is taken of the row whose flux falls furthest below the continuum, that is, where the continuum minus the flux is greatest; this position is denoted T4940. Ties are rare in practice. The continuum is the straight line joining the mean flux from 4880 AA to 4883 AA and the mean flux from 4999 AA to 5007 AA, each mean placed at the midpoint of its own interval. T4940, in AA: 4941.34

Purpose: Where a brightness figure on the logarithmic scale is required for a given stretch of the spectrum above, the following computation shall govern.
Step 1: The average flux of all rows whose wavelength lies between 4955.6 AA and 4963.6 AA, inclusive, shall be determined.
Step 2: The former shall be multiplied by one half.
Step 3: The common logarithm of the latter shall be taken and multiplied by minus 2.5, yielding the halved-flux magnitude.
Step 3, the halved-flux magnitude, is -4.71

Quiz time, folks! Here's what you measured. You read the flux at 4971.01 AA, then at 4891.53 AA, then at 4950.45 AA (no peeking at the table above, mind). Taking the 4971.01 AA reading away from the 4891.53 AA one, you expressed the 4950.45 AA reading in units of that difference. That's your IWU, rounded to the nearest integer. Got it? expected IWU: 12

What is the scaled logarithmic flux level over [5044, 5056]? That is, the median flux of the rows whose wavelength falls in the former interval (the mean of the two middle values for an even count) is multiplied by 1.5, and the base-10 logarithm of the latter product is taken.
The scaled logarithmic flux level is 2.38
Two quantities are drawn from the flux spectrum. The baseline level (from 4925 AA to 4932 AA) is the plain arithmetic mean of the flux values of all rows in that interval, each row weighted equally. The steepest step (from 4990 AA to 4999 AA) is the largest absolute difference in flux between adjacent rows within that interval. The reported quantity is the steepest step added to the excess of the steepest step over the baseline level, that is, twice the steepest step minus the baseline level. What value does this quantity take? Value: -69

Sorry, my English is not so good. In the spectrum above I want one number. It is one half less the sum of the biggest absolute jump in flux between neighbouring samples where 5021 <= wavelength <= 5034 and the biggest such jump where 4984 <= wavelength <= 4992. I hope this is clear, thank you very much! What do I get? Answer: -110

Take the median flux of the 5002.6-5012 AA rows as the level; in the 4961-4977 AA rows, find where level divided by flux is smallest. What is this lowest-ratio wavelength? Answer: 4969.87 AA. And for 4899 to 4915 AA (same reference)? 4912.98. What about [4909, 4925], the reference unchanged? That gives 4912.98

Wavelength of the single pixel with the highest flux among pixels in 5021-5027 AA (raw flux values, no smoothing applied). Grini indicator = 5023.95 AA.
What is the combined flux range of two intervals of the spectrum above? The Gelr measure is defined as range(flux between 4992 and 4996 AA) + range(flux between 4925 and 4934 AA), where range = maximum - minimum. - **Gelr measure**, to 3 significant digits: 105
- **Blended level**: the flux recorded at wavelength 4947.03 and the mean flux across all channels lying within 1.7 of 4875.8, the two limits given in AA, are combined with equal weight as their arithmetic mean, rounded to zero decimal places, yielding 153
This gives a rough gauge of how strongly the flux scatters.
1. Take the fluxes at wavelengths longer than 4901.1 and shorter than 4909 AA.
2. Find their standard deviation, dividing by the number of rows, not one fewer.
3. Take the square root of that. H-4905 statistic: 3.0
